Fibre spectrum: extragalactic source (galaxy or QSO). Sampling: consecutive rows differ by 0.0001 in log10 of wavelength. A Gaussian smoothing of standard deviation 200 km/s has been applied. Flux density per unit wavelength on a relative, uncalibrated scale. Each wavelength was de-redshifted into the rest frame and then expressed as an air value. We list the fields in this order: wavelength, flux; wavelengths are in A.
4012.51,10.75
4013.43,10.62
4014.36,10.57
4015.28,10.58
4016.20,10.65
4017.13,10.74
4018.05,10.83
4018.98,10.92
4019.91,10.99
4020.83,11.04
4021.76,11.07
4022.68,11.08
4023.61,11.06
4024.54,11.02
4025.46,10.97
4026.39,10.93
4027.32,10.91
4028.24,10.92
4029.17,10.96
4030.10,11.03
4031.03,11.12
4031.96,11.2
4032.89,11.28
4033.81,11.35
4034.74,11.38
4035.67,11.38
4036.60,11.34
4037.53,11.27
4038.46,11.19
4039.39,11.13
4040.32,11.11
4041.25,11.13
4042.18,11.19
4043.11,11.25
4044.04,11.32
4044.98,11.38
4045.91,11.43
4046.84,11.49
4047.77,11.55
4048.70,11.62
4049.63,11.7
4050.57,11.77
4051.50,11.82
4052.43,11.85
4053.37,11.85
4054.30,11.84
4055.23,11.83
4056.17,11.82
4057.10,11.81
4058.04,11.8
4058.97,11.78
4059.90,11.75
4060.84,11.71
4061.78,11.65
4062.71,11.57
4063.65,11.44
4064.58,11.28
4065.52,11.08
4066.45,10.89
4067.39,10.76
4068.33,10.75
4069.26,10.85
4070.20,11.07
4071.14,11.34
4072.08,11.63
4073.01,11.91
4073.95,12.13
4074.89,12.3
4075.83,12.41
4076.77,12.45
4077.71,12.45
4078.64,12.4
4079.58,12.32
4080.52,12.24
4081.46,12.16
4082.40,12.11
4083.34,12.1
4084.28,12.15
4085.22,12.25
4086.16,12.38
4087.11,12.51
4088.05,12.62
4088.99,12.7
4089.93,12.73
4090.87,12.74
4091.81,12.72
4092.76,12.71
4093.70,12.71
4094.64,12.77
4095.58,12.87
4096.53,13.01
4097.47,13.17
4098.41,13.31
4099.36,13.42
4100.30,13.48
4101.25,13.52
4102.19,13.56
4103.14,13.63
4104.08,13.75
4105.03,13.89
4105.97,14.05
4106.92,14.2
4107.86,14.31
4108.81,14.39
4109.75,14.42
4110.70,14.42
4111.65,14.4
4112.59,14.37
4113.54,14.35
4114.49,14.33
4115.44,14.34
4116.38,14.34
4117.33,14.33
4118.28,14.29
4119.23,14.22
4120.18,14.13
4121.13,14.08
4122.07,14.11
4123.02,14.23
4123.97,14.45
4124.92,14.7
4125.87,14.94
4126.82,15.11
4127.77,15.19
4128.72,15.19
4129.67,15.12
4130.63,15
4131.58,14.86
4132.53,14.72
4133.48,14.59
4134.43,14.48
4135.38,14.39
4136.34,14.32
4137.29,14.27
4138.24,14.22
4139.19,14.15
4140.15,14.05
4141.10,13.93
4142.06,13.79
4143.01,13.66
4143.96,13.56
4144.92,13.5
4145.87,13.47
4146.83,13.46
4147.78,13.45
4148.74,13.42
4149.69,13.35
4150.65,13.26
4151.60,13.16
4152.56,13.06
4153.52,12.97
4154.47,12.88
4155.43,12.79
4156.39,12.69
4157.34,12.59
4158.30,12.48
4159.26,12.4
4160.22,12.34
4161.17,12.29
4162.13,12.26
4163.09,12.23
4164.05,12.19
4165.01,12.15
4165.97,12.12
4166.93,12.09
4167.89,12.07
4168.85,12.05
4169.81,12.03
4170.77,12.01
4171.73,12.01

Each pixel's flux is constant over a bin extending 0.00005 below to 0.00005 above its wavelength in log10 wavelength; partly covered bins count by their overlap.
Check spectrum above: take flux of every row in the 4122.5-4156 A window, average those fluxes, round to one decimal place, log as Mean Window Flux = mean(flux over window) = 14.0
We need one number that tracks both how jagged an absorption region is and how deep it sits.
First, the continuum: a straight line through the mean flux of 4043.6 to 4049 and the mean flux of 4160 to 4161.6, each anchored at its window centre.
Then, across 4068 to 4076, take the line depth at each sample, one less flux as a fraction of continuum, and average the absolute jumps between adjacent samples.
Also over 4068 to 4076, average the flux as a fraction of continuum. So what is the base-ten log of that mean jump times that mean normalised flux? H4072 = -1.77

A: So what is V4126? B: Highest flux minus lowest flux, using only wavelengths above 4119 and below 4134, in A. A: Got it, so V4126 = 1.1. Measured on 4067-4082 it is 1.7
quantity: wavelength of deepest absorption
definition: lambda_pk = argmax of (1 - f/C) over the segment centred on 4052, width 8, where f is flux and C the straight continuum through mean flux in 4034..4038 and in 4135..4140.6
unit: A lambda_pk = 4048.70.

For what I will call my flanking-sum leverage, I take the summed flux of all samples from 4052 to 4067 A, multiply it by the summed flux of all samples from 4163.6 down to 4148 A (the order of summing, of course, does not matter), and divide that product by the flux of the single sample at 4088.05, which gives 3008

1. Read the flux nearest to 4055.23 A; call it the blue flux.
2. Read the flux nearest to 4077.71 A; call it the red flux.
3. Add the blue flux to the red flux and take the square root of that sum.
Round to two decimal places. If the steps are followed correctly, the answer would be 4.93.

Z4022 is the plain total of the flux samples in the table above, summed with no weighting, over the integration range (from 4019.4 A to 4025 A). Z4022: 66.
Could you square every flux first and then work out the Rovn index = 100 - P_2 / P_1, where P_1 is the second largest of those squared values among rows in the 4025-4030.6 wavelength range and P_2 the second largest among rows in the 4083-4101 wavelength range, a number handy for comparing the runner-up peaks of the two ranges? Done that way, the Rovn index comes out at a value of 98.5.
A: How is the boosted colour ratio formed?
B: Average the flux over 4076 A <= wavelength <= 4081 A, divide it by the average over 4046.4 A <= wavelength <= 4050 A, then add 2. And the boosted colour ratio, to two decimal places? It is 3.07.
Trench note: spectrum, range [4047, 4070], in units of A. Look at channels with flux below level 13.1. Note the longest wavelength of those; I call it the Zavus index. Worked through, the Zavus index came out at 4069.26 A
